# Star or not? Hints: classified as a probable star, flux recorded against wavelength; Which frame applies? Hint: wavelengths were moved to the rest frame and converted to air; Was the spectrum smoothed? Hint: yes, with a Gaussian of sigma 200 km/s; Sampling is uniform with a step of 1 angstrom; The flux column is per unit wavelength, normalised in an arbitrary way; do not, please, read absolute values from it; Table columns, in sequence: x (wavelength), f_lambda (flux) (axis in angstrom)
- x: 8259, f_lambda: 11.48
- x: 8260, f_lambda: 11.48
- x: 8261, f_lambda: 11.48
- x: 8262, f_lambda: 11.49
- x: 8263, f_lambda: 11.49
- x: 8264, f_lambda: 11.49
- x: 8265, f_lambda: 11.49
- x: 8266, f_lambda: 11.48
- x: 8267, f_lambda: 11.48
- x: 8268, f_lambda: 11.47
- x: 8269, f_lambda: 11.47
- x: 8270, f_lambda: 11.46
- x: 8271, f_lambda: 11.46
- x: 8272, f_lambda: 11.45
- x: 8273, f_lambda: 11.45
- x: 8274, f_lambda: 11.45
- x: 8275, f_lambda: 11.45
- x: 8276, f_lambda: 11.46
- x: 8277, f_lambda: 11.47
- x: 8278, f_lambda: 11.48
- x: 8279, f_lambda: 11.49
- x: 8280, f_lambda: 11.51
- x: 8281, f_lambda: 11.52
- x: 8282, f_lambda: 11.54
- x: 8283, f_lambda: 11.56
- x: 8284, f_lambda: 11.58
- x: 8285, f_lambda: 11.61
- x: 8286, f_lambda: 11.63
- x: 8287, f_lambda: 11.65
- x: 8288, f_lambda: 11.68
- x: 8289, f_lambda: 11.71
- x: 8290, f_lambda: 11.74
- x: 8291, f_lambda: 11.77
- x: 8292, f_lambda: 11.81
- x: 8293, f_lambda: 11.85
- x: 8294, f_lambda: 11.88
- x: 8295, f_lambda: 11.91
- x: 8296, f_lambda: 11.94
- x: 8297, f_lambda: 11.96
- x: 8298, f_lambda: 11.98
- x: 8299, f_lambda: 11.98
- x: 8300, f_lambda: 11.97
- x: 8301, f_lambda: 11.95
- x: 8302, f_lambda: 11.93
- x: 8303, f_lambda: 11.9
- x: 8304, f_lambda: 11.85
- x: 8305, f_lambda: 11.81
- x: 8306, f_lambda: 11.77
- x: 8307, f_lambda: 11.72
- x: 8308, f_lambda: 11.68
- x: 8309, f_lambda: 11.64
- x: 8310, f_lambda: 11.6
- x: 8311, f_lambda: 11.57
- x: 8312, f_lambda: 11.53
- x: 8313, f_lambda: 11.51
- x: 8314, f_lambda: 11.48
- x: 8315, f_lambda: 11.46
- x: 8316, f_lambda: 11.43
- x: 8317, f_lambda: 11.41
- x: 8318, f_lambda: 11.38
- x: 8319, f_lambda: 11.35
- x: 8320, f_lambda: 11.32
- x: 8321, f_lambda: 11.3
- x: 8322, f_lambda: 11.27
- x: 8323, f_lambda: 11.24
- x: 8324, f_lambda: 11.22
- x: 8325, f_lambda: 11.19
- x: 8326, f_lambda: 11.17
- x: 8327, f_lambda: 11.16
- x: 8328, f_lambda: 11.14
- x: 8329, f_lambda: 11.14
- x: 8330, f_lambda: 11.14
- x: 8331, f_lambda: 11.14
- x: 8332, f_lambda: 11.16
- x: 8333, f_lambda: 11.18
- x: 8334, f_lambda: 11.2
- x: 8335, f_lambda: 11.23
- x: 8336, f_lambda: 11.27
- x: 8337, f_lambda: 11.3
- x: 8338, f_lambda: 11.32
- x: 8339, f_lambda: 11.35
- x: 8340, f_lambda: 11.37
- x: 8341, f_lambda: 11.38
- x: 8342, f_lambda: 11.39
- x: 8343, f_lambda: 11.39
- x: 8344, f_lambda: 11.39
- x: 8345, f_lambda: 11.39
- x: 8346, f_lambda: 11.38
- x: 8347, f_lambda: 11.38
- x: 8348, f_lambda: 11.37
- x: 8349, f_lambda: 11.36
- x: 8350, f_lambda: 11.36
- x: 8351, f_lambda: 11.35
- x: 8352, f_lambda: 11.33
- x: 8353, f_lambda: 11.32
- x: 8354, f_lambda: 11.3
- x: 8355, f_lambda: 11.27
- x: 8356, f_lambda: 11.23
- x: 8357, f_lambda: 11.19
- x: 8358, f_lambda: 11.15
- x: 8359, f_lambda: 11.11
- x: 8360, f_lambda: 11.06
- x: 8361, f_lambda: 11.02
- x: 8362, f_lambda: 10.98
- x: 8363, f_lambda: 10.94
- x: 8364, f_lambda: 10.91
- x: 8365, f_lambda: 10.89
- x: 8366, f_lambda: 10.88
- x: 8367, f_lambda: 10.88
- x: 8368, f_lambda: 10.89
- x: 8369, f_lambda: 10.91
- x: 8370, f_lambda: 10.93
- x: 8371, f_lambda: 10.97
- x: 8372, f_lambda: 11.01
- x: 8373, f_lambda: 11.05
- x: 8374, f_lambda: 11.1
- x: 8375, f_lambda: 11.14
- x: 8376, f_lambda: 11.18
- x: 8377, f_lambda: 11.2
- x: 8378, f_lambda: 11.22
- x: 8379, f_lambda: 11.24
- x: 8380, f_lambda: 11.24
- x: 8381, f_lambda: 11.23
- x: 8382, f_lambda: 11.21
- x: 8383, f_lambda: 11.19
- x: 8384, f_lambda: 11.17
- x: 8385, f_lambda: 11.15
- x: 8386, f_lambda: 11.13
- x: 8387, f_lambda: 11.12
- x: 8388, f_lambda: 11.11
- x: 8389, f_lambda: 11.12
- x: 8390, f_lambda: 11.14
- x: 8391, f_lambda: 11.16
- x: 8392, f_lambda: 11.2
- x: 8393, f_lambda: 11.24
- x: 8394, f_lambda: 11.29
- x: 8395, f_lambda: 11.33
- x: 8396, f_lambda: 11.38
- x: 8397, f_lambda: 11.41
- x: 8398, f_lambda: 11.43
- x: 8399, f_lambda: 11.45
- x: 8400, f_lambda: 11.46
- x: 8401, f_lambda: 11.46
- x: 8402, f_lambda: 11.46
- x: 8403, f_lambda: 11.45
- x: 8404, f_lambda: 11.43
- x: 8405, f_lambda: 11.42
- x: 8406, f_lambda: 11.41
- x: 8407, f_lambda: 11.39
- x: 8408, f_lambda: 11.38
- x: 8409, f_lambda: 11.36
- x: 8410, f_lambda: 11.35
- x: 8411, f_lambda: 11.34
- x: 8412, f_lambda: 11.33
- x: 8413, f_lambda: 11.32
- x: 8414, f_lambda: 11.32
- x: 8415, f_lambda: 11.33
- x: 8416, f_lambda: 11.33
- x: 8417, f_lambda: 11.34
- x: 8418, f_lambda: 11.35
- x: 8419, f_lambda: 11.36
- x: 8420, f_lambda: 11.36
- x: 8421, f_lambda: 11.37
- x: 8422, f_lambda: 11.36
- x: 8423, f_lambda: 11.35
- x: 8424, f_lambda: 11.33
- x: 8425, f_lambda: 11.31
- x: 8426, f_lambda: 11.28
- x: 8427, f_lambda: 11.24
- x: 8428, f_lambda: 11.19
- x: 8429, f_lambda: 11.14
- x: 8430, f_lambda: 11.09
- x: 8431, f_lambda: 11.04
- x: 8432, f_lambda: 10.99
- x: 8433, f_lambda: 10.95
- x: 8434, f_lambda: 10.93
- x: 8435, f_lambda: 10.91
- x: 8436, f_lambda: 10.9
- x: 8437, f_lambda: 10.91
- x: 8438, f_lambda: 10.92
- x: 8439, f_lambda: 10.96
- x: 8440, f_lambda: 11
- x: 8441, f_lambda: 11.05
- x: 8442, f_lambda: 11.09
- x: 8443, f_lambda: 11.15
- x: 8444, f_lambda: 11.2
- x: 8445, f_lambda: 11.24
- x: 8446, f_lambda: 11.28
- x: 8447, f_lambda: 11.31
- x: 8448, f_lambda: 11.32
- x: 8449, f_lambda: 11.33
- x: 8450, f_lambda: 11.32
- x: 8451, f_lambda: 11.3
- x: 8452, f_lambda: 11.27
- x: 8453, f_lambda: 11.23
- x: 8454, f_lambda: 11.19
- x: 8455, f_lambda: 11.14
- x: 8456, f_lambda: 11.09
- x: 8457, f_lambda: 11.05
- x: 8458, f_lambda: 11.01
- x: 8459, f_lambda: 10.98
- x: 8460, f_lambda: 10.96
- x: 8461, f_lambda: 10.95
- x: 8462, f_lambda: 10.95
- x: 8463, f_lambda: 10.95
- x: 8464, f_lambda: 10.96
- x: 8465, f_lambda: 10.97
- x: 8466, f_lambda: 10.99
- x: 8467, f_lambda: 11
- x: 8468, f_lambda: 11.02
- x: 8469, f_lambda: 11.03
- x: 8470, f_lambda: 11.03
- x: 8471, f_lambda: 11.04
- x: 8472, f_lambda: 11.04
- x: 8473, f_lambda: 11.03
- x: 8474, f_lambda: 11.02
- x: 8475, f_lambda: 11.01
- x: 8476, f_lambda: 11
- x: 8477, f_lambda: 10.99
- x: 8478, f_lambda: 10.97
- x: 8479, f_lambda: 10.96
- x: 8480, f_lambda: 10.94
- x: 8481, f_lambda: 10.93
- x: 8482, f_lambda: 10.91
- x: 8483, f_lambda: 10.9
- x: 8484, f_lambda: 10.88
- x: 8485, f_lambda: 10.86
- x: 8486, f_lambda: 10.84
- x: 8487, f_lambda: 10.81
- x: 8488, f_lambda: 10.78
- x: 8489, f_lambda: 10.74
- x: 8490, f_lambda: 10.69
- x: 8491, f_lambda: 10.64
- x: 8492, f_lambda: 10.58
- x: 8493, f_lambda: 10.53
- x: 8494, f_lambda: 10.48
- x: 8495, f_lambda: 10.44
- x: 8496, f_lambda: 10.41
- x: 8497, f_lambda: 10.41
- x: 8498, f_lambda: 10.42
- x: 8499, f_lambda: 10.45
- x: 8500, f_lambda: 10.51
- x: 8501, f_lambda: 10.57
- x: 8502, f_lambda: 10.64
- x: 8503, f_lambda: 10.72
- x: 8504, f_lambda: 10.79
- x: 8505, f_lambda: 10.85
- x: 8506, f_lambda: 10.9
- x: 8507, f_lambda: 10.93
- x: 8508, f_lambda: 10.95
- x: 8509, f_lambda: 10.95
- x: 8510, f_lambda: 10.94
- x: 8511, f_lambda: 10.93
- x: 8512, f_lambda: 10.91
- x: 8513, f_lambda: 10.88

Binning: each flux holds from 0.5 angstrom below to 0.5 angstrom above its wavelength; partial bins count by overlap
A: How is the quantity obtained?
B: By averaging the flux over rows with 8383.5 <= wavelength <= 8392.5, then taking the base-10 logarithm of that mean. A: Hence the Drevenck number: 1.05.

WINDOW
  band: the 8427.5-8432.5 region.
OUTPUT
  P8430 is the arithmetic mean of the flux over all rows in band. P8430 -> 11.1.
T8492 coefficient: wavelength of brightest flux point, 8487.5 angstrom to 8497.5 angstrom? 8488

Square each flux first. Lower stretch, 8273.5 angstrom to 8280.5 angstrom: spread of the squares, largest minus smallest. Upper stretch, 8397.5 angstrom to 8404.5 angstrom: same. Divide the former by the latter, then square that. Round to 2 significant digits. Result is 4.0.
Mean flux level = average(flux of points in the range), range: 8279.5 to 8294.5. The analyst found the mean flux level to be 11.7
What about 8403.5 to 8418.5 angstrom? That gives 11.4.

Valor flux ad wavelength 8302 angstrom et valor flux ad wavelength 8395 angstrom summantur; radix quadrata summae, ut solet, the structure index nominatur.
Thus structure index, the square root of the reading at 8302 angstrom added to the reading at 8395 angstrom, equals 4.82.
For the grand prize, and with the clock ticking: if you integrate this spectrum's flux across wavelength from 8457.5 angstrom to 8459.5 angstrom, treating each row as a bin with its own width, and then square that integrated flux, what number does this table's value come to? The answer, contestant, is 484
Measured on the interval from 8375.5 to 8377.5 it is 501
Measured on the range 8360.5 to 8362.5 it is 484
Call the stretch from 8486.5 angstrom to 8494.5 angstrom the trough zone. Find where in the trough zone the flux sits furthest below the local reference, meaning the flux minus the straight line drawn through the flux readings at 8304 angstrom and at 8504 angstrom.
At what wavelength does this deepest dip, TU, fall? 8494 angstrom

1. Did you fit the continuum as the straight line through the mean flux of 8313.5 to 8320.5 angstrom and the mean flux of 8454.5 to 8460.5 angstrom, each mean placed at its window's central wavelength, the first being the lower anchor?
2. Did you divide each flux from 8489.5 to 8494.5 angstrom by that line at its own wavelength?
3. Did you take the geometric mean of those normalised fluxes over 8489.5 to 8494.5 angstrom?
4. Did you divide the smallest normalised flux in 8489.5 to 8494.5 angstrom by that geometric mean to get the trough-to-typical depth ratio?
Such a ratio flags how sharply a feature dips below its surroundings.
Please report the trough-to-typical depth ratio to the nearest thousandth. 0.991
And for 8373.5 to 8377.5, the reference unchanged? 0.995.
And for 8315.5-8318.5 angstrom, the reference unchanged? 0.998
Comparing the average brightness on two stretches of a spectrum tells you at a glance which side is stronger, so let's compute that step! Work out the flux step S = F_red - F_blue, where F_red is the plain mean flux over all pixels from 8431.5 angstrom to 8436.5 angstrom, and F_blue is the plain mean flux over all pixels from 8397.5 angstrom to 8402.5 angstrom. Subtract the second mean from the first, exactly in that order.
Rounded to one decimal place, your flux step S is -0.5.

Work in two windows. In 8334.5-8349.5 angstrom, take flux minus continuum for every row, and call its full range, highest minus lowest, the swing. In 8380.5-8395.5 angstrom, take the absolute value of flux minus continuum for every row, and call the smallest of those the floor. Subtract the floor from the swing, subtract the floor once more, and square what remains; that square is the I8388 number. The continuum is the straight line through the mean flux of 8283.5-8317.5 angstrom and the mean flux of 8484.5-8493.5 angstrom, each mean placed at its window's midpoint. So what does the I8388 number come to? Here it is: 0.042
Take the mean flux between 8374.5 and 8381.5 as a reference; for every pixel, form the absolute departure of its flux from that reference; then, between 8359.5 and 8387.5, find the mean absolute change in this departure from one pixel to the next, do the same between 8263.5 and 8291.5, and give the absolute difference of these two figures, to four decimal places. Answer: 0.0104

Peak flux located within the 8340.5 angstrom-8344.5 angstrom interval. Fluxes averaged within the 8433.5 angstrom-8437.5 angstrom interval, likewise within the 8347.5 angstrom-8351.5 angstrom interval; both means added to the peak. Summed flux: 33.7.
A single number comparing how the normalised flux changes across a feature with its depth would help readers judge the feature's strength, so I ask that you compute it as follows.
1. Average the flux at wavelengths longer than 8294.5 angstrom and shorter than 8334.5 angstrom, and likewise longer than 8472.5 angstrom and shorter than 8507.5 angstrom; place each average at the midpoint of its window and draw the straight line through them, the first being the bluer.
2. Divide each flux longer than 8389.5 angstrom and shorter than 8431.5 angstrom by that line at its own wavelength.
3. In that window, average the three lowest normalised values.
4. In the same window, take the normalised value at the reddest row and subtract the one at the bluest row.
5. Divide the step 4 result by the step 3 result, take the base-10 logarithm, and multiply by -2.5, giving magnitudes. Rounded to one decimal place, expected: 5.4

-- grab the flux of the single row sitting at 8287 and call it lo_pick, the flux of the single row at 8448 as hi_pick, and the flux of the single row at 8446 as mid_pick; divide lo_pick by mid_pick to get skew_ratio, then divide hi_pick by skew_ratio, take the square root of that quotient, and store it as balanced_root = 3.31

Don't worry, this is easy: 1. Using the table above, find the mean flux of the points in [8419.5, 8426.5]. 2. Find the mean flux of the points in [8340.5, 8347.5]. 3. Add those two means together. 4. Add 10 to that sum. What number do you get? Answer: 32.7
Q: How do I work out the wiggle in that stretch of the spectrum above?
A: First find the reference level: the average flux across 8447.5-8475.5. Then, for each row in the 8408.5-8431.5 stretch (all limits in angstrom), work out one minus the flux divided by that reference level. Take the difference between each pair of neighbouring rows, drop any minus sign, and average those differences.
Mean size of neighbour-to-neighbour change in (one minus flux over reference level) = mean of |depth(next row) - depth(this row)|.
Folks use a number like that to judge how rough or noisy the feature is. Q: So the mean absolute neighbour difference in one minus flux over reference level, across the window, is 0.0017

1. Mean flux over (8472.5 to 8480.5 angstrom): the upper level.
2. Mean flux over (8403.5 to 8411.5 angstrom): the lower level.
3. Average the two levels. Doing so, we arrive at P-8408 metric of 11.2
